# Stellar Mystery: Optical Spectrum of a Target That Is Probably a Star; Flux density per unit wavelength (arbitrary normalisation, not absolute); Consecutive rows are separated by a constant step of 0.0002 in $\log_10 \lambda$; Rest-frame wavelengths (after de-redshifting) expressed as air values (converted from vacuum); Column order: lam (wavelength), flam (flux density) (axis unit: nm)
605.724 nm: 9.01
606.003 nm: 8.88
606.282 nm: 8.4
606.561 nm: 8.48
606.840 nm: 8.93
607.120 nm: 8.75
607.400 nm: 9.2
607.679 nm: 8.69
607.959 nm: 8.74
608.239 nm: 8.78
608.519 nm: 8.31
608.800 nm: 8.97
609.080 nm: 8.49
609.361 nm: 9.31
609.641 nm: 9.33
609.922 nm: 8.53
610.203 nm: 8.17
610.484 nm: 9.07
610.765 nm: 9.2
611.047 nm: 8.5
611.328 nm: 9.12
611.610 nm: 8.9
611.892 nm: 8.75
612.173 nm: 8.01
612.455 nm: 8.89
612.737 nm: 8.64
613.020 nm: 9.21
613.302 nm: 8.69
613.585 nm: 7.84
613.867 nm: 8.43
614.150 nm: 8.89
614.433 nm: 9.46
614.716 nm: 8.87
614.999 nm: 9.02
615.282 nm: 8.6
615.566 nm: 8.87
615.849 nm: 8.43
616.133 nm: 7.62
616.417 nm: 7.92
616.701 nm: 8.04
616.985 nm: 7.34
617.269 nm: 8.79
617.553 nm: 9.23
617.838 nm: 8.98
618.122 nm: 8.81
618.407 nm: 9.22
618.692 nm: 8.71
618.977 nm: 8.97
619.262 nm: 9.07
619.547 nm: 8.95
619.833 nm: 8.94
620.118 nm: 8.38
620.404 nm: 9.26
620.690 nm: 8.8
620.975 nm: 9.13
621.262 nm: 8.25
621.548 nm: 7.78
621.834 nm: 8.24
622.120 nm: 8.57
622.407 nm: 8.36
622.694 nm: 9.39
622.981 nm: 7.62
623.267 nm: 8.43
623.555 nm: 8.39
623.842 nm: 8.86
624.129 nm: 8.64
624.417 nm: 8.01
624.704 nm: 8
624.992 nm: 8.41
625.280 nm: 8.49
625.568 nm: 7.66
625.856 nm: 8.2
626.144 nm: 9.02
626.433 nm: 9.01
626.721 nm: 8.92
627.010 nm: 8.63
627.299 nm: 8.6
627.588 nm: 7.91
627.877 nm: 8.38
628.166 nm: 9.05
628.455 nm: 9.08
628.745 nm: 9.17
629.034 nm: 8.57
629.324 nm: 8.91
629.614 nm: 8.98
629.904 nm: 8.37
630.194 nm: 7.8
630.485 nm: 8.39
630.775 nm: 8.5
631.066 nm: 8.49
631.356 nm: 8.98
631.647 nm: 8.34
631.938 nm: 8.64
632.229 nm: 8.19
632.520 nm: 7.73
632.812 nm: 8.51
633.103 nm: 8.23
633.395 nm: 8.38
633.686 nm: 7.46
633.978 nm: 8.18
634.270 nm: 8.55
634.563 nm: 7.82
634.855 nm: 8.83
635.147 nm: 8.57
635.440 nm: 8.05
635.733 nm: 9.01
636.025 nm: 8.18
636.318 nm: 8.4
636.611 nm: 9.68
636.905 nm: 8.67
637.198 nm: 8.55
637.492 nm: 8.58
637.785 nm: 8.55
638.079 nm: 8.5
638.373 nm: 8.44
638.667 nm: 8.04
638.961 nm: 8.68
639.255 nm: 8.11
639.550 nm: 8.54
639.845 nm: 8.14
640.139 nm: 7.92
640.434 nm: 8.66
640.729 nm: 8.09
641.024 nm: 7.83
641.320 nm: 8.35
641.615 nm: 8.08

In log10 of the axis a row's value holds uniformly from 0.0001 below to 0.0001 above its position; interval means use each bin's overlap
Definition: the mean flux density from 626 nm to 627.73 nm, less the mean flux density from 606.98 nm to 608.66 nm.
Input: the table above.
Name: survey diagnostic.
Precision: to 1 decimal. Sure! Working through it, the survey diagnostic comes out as -0.1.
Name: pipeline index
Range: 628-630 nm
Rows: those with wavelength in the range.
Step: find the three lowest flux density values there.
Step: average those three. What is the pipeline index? 8.6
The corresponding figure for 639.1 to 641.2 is 7.9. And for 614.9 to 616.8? 7.9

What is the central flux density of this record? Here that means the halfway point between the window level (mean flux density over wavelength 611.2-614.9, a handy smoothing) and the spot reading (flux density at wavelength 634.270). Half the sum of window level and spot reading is 8.65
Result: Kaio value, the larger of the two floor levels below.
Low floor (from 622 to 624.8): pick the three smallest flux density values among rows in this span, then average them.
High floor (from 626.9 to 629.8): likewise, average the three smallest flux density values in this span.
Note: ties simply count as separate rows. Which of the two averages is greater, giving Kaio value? 8.29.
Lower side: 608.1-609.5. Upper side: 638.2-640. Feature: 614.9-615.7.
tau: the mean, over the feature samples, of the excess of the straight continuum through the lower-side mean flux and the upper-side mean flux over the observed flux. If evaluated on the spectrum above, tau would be -0.15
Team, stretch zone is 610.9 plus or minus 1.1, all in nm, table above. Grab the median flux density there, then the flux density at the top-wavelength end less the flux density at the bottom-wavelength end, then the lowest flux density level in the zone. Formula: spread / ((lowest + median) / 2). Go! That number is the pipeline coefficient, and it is 0.026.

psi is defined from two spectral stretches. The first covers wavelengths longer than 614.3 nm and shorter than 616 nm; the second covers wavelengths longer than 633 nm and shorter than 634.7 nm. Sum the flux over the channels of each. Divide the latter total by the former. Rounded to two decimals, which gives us 0.91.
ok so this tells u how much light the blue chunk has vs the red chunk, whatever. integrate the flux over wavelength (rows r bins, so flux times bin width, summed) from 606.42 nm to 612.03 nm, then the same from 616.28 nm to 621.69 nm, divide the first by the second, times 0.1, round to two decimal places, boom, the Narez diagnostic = 0.11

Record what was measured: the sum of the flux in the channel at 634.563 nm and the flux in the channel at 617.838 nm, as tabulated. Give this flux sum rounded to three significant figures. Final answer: 16.8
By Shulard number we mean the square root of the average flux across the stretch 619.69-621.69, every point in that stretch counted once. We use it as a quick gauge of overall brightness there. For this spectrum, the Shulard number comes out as 2.941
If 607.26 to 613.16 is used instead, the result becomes 2.967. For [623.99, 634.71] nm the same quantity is 2.905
